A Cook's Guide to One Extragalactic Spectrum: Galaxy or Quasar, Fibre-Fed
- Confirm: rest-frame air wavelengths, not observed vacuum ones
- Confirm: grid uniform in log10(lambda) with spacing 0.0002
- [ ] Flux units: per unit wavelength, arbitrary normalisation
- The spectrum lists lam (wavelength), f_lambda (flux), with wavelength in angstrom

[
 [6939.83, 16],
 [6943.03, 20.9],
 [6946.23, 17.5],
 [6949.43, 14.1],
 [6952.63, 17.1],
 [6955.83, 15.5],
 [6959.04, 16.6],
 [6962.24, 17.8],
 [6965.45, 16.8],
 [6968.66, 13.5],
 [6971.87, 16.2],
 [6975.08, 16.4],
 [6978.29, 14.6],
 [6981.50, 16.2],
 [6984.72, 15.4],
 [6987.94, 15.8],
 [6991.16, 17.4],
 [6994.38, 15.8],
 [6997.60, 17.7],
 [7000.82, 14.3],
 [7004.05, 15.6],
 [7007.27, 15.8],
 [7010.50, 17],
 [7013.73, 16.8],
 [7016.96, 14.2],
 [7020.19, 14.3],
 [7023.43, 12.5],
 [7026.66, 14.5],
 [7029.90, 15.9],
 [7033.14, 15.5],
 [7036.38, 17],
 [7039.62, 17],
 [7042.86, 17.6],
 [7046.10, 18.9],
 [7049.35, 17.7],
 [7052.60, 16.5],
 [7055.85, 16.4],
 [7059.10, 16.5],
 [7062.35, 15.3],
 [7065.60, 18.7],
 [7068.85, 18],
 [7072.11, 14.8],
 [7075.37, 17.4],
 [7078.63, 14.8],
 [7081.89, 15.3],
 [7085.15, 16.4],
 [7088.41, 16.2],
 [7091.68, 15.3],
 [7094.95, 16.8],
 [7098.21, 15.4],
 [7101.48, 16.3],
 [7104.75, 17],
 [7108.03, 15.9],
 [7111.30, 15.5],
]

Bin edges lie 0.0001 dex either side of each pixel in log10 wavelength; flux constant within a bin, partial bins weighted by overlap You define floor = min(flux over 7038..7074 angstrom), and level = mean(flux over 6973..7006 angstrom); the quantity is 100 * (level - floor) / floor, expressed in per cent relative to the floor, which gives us 7.6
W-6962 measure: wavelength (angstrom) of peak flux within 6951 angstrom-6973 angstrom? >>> 6962.24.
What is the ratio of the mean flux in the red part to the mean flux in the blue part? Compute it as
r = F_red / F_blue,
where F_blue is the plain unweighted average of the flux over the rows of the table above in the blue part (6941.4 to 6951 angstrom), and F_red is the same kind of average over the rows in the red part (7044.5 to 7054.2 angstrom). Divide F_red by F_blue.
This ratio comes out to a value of 1.01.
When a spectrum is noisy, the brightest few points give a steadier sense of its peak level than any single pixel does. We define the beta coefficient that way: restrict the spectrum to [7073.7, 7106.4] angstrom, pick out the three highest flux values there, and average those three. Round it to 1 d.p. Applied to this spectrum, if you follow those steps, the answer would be 17.1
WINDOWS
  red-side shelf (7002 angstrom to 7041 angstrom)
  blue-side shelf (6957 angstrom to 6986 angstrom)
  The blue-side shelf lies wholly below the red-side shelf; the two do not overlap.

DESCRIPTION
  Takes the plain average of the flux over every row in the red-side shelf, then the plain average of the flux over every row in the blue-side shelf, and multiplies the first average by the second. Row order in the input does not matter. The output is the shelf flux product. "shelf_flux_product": 247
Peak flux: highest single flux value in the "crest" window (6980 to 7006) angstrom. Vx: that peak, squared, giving 313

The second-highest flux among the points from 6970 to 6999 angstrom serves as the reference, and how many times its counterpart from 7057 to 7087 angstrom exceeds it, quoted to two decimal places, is 1.03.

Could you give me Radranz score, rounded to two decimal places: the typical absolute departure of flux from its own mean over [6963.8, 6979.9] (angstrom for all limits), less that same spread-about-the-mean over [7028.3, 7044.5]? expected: 0.44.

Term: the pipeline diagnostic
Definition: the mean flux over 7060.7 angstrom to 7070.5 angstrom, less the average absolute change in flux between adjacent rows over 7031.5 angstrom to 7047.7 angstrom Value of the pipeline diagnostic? 16.5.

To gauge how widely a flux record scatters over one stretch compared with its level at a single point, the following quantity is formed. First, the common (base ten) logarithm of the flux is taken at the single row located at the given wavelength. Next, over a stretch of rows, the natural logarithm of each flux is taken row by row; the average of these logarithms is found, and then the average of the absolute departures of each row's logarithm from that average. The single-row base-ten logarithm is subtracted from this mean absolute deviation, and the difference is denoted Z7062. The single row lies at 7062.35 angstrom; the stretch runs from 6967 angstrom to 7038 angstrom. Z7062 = -1.12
